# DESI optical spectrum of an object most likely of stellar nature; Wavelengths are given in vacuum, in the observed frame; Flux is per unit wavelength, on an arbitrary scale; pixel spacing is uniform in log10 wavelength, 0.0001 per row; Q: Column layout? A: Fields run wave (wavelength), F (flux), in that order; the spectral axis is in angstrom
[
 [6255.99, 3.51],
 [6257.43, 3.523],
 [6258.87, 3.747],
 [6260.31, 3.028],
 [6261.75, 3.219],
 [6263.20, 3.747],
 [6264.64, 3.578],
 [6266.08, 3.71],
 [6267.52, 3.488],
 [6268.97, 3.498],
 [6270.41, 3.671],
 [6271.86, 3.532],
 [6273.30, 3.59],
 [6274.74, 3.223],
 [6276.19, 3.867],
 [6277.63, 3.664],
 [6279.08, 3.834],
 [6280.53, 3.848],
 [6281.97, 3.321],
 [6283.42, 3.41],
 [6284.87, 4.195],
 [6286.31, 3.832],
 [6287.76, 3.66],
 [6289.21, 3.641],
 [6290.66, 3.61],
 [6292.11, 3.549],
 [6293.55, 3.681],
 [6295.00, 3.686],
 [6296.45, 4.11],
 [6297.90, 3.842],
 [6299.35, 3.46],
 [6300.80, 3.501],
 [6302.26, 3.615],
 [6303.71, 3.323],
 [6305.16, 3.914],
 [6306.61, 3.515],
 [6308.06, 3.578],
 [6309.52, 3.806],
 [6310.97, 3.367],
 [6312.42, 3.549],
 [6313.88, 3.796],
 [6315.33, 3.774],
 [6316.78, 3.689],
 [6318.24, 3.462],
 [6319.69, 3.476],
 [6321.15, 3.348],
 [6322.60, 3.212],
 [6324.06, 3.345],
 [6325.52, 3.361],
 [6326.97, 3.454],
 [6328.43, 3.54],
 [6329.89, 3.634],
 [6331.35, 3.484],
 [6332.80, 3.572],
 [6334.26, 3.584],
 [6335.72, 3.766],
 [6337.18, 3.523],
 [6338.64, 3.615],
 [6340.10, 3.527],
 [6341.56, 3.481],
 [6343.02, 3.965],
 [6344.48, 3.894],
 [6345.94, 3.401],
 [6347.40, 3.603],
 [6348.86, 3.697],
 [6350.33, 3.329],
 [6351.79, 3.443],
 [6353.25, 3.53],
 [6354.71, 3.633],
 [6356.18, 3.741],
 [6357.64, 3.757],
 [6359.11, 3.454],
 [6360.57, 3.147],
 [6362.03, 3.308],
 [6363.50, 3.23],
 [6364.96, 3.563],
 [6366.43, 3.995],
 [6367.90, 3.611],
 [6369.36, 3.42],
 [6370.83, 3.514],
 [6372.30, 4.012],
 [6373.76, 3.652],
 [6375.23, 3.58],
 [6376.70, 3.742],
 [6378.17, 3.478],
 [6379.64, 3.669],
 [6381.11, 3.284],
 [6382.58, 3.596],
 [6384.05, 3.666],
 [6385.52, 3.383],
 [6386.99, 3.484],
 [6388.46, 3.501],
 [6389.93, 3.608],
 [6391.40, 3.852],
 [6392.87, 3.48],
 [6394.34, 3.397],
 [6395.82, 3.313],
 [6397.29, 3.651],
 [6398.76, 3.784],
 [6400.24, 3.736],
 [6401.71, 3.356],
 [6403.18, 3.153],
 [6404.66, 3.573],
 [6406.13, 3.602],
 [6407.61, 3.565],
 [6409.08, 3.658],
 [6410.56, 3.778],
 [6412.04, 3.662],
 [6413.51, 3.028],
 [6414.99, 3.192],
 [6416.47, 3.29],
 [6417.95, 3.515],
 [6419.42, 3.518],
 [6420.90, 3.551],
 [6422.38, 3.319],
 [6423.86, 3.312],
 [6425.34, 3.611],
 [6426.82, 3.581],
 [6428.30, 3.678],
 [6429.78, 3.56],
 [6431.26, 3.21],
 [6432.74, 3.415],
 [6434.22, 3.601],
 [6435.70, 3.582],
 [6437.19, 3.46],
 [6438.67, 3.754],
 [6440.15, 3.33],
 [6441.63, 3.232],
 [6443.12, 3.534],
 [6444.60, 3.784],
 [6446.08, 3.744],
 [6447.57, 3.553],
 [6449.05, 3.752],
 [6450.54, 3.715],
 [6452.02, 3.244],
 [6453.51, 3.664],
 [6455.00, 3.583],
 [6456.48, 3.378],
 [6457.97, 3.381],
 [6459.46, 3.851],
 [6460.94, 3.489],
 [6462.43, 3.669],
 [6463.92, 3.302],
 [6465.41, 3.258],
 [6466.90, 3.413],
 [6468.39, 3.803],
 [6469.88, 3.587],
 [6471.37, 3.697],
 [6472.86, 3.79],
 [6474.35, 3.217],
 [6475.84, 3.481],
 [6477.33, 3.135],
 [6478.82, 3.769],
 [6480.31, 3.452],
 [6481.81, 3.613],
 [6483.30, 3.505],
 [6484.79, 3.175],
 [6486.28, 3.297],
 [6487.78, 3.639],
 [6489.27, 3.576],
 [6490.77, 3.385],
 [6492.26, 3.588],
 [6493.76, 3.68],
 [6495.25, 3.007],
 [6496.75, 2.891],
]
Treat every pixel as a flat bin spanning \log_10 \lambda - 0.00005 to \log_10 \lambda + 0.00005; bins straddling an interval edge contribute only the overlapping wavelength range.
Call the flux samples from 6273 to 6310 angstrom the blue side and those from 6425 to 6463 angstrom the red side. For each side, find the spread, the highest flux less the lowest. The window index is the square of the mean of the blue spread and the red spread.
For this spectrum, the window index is 0.65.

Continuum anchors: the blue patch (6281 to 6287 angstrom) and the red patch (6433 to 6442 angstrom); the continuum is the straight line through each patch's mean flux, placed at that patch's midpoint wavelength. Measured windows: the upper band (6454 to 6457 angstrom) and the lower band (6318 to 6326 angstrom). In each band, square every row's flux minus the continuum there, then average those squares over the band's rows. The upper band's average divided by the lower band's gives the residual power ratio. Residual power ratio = 0.1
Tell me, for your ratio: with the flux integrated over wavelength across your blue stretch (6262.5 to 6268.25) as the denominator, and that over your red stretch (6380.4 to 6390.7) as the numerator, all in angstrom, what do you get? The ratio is 1.7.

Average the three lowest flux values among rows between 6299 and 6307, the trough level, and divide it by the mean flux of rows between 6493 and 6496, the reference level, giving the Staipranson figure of 1.03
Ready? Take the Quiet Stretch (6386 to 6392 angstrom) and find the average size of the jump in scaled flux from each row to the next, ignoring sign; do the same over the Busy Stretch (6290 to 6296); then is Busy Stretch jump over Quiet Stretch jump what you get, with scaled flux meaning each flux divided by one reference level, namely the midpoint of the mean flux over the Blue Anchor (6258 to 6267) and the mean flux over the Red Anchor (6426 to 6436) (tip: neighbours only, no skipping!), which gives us 0.54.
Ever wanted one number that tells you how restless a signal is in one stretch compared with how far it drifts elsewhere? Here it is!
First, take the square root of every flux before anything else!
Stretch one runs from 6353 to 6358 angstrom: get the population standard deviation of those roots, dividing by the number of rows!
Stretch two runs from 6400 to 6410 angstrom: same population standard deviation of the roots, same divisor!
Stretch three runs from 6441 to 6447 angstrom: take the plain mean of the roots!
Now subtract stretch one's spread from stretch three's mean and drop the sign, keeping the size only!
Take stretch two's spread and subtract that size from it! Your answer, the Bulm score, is -1.816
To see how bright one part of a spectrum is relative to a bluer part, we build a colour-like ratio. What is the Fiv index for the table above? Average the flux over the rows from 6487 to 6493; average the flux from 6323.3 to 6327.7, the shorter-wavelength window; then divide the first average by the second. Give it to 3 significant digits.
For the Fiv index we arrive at 1.05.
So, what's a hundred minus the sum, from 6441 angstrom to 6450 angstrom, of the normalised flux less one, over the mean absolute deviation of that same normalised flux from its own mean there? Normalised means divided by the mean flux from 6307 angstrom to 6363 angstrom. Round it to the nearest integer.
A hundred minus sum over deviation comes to 98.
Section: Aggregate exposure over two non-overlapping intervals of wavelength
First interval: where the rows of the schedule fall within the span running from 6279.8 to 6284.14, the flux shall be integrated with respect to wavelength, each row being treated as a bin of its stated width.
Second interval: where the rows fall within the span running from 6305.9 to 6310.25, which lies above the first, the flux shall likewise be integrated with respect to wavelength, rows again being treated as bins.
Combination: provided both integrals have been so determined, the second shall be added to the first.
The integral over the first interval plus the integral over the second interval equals 31.1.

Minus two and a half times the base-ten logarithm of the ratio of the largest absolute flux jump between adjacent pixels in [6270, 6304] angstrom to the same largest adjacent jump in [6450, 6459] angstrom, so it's -0.55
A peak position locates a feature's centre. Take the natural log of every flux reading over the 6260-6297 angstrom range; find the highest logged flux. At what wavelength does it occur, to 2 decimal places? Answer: 6284.87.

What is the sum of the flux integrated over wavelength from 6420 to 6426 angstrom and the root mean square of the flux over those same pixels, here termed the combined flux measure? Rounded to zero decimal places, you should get 24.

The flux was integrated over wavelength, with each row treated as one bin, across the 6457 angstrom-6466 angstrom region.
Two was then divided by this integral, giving 0.06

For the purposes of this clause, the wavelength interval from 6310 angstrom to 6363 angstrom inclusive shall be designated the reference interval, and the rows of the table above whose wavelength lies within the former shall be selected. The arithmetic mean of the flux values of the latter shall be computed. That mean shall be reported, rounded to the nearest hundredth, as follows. 3.54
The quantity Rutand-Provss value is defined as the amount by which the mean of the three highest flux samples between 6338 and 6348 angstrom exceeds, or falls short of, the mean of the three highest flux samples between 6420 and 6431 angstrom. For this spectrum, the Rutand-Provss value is 0.20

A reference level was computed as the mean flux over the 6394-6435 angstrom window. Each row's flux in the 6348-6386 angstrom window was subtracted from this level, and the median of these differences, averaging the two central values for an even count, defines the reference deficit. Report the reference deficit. -0.085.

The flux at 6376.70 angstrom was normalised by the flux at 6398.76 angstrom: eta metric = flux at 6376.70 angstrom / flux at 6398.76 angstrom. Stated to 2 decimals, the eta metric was 0.99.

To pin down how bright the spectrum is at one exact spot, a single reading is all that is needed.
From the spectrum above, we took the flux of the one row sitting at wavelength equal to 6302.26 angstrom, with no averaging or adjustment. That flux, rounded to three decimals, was 3.615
